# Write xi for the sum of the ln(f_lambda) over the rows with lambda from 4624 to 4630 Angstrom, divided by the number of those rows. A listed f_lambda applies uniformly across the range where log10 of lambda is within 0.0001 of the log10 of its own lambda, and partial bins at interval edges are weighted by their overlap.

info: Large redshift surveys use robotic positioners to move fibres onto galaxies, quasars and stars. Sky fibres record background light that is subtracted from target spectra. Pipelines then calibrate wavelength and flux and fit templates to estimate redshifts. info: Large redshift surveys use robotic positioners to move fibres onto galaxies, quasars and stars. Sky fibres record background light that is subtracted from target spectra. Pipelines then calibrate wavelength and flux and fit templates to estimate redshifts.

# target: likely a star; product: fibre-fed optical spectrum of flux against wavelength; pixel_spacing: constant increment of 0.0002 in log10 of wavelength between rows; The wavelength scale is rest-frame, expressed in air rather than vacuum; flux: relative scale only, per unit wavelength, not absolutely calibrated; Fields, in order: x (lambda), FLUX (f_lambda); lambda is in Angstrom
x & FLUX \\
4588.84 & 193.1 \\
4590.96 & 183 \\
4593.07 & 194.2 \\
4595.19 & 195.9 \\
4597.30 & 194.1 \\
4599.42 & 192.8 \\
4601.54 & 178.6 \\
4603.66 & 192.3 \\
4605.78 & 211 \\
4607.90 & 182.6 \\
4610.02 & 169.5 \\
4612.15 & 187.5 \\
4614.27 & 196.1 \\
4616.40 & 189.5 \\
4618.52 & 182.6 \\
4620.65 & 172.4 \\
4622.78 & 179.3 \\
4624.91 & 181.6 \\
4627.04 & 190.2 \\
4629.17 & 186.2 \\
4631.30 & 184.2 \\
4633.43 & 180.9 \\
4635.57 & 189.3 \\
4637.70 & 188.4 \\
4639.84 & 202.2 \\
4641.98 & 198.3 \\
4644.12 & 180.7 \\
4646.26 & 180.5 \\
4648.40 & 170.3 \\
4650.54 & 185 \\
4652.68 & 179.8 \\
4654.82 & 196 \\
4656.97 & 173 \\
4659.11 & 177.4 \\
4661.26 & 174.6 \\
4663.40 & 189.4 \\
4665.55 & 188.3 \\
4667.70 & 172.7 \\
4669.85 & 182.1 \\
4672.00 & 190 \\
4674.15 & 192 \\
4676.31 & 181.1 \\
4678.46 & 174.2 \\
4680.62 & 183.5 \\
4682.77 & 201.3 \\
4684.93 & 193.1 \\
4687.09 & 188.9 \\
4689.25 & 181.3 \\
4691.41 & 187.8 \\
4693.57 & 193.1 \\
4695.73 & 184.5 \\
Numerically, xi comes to 5.226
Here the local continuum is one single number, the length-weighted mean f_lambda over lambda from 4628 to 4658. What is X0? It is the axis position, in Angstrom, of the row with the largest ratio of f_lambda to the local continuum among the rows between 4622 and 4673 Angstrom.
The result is 4639.84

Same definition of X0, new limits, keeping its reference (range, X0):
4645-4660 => 4654.82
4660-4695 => 4682.77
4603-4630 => 4605.78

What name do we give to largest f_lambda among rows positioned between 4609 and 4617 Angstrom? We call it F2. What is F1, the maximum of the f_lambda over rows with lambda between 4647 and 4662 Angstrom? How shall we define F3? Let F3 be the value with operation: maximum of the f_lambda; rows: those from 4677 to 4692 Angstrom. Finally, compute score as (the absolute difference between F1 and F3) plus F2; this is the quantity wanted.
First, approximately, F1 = 196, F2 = 196.1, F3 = 201.3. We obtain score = 201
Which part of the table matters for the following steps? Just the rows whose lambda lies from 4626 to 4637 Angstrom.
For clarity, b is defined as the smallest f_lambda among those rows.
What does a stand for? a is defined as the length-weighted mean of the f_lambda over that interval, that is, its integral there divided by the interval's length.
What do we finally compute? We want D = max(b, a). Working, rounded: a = 186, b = 180.9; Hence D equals 186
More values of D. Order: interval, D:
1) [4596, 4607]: 194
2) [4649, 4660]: 182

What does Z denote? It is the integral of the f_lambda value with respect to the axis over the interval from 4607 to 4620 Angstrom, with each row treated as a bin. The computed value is 2395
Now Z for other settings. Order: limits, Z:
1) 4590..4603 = 2469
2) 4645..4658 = 2350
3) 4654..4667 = 2373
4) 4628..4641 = 2452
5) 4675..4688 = 2431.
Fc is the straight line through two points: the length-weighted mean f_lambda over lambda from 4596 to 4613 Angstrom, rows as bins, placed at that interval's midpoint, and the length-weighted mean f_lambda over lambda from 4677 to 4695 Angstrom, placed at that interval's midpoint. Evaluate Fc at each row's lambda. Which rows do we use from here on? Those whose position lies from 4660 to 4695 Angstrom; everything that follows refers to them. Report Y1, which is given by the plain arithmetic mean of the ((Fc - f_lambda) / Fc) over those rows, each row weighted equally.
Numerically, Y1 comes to 0.011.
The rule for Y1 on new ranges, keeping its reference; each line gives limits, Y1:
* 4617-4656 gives 0.018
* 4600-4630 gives 0.015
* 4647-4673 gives 0.034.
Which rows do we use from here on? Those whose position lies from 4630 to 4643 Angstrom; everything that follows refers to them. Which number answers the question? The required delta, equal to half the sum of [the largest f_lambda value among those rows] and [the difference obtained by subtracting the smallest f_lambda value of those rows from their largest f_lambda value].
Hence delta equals 112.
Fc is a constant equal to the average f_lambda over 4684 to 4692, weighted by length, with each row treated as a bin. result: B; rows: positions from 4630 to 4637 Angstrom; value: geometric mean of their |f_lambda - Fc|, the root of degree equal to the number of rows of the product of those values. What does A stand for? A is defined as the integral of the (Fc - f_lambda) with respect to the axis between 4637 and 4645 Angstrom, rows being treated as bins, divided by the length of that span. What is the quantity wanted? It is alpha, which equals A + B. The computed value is -1.9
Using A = -5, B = 3.38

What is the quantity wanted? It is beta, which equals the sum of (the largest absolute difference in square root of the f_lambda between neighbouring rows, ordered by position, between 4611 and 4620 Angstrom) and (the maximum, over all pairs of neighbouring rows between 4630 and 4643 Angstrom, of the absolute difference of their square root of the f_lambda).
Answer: 0.80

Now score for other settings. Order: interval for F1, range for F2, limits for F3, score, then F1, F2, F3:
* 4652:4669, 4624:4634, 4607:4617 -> 190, 196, 190.2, 196.1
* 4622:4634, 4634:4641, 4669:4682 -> 204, 190.2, 202.2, 192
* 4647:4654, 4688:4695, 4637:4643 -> 210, 185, 193.1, 202.2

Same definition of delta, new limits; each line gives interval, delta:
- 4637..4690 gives 117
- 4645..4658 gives 111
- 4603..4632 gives 126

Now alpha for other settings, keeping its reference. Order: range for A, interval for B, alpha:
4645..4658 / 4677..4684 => 15.9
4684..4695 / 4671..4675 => 2.2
